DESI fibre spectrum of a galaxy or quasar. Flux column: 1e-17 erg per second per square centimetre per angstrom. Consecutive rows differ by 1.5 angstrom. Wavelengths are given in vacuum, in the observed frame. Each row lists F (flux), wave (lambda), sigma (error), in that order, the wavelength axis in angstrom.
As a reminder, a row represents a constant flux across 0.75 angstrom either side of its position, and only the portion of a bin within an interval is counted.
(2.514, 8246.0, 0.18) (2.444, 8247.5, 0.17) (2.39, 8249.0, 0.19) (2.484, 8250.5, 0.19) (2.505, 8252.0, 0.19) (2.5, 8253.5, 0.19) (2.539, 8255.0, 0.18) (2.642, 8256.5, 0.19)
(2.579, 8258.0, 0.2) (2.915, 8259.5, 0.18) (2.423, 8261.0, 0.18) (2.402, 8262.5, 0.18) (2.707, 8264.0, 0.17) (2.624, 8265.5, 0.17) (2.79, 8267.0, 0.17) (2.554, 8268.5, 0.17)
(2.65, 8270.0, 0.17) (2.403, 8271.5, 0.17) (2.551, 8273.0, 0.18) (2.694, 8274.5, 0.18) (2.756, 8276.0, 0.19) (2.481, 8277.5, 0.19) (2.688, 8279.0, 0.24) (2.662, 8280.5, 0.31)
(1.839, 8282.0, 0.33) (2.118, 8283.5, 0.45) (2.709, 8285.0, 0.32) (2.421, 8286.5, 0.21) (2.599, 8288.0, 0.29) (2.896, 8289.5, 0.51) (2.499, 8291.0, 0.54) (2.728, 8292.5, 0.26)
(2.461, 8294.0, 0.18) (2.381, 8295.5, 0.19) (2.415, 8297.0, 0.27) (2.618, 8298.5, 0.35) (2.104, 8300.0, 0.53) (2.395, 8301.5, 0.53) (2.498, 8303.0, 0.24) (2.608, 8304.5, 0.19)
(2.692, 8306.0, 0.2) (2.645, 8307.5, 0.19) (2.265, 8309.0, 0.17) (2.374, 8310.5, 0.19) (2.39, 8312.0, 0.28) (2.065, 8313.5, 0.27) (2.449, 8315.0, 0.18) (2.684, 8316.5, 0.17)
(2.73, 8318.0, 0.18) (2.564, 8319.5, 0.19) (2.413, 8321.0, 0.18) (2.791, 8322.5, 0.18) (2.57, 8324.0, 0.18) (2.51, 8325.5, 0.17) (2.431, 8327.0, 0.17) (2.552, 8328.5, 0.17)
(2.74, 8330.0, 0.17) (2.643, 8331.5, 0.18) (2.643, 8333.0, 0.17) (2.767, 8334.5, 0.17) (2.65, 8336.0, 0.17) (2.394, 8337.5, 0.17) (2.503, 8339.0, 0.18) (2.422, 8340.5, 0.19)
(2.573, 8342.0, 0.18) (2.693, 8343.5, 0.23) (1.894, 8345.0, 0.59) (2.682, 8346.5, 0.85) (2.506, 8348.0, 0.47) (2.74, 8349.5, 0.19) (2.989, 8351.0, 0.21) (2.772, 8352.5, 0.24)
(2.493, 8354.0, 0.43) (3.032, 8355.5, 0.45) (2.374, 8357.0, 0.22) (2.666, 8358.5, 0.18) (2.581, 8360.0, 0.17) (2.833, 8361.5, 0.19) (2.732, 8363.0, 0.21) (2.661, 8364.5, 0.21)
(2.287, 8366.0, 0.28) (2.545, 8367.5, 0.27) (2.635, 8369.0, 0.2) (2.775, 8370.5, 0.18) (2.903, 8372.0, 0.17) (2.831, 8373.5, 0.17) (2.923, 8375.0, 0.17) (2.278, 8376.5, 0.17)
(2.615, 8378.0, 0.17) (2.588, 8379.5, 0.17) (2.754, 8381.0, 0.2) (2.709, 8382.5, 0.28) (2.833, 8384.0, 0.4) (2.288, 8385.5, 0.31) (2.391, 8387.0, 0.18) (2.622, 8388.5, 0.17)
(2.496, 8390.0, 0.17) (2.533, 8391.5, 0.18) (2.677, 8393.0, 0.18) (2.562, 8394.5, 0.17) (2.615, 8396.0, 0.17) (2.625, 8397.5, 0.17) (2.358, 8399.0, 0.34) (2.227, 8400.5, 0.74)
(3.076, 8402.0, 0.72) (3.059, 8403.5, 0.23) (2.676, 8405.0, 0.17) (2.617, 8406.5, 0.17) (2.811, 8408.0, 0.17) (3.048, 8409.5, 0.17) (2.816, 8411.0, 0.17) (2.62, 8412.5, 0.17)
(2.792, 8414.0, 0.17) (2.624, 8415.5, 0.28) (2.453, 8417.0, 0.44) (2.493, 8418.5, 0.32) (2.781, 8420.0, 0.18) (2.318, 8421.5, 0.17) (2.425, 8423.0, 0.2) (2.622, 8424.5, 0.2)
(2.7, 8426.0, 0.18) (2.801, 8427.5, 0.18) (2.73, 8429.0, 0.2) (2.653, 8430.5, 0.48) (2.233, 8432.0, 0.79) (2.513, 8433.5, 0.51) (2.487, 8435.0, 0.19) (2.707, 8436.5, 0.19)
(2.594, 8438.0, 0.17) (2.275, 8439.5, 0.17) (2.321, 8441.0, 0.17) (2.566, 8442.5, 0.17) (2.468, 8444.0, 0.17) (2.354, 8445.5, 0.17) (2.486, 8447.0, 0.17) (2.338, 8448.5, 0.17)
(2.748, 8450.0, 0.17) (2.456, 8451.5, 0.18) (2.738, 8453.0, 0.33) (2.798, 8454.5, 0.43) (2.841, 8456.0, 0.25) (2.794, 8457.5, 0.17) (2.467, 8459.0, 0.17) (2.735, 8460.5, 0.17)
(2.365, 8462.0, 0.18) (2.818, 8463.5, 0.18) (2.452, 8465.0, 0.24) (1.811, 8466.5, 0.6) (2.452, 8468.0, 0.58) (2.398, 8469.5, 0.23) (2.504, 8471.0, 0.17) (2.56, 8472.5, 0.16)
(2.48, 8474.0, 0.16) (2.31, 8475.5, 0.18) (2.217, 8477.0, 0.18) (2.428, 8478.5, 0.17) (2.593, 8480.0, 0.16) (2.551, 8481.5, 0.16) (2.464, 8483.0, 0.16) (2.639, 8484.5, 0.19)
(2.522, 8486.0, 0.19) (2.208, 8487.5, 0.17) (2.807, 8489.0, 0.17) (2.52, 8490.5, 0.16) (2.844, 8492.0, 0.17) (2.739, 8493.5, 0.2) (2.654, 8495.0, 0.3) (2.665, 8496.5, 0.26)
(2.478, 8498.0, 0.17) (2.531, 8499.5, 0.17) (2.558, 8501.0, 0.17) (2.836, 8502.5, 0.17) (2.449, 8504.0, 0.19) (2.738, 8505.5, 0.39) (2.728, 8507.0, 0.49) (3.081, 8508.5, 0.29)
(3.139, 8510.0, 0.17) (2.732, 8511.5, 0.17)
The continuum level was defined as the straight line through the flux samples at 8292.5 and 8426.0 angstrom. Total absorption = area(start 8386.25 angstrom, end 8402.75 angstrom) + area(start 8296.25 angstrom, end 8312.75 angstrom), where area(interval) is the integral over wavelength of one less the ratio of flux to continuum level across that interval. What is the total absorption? 2.5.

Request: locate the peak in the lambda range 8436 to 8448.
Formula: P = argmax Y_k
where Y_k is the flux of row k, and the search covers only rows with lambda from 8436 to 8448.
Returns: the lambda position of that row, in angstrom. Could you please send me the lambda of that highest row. 8436.5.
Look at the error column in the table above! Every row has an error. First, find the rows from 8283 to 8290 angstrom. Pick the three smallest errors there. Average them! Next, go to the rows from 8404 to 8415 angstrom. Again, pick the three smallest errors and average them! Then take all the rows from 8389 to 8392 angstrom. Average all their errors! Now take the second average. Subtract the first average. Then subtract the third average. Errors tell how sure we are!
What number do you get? -0.28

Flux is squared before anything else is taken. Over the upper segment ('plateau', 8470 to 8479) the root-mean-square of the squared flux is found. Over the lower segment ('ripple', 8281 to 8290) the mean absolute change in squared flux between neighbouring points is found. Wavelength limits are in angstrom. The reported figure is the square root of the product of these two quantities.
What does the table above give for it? 3.1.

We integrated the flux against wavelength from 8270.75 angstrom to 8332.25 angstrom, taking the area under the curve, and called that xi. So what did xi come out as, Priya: 155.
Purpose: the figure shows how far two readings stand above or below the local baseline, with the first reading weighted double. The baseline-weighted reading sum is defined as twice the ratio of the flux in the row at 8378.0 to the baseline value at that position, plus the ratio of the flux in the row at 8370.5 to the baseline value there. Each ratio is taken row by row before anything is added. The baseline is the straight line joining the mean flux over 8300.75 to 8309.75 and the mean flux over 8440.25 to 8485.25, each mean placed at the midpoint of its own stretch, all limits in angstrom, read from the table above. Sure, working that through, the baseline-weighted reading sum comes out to 3.19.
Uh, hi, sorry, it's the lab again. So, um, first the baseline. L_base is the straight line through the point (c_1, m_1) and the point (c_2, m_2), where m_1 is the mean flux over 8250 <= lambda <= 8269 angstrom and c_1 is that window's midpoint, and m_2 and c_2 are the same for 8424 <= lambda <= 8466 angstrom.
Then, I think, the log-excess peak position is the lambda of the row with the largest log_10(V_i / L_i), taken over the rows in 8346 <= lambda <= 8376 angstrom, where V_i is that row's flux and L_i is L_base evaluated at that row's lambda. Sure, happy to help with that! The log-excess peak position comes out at 8355.5 angstrom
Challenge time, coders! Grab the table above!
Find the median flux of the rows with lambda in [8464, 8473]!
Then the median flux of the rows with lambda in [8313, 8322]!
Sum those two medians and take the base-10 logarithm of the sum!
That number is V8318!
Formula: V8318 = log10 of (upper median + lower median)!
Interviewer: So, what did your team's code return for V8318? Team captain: 0.695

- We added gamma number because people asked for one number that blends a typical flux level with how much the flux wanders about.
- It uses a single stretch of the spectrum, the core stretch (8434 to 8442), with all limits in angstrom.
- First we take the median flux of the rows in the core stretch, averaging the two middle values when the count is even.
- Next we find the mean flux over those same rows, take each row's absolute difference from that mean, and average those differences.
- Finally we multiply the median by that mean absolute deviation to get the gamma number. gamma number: 0.36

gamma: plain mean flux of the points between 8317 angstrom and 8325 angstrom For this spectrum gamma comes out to 2.61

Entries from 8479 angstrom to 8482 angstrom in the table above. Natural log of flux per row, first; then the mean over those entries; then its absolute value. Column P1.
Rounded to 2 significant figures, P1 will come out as 0.94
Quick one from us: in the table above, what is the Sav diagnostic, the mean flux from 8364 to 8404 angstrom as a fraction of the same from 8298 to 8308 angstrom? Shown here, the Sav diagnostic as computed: 1.05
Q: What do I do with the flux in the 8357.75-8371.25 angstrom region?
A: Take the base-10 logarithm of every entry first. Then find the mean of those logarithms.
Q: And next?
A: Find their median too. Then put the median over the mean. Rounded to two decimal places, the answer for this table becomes 1.01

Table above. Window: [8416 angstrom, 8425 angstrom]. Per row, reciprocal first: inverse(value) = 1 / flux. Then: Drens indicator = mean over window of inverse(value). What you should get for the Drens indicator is 0.399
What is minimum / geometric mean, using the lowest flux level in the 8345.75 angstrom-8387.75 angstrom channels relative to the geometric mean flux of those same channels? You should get 0.86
